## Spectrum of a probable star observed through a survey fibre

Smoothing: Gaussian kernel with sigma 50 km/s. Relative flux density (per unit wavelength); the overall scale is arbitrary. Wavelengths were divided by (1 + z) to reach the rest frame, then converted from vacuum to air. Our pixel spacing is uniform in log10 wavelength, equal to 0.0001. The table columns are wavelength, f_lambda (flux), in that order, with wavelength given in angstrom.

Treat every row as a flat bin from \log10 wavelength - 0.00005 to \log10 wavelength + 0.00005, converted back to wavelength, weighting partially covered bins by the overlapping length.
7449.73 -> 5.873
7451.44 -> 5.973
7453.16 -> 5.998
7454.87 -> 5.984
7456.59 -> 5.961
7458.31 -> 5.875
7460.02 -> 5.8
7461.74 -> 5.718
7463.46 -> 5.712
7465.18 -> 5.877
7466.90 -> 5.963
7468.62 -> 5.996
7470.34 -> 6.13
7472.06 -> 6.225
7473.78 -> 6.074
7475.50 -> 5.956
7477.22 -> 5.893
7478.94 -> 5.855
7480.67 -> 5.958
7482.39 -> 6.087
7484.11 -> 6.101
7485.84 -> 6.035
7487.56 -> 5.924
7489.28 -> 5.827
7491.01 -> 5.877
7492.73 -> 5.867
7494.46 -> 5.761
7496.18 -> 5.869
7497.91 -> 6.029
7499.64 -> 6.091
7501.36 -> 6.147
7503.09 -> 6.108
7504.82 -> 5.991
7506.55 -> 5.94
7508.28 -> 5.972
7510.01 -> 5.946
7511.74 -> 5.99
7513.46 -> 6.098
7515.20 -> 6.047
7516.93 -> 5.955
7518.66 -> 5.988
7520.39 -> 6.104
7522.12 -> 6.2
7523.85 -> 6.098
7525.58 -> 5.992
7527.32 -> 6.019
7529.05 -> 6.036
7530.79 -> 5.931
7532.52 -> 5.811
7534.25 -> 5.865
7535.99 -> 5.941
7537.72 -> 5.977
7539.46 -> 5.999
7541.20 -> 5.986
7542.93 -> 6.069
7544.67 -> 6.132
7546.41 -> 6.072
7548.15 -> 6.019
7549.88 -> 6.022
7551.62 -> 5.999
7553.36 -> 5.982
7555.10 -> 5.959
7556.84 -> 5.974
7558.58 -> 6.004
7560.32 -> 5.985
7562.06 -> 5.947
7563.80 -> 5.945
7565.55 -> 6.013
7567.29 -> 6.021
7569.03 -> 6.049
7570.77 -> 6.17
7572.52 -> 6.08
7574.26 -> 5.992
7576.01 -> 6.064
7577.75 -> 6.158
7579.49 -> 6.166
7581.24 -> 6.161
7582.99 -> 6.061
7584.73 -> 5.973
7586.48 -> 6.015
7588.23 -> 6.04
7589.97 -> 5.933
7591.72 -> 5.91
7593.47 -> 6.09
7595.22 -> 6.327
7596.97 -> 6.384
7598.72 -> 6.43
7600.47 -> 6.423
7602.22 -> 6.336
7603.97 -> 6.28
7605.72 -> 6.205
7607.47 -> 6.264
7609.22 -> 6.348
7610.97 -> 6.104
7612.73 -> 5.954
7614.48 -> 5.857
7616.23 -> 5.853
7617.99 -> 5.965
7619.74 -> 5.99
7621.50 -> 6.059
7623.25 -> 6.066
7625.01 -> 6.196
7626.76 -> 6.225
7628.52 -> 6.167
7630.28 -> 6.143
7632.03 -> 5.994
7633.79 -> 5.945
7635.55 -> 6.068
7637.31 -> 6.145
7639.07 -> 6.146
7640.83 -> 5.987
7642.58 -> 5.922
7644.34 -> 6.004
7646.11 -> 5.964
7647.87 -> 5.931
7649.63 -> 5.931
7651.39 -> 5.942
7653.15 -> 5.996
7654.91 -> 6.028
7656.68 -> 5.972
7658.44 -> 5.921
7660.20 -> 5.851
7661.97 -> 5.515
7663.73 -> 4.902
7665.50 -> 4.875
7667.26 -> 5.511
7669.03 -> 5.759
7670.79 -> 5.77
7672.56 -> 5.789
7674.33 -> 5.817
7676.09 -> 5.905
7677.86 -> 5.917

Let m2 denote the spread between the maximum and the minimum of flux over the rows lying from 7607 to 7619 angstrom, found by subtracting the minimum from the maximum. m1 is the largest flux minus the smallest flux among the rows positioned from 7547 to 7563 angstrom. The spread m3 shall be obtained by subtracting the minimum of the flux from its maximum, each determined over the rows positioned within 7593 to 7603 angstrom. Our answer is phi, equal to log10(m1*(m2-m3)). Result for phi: -1.93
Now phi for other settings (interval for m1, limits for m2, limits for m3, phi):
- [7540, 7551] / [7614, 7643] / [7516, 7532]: -1.82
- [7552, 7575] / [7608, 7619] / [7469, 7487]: -1.55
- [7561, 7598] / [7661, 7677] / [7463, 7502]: -0.61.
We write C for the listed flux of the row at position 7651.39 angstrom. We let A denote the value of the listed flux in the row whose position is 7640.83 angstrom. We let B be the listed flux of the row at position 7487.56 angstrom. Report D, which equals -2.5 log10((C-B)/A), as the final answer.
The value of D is 6.3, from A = 5.987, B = 5.924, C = 5.942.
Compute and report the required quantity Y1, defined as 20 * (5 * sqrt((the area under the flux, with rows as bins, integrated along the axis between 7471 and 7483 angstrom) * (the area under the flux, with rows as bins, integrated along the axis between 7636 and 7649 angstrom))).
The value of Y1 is 7507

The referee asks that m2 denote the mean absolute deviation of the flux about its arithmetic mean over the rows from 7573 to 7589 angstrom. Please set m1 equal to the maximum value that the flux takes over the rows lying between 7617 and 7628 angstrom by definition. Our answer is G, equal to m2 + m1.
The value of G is 6.29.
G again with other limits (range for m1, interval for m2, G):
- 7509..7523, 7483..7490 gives 6.30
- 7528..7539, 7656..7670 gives 6.37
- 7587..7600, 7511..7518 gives 6.48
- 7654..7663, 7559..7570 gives 6.06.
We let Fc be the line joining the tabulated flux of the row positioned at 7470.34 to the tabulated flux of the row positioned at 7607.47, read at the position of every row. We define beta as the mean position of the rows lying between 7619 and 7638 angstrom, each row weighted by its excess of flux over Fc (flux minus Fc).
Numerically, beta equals 7628.7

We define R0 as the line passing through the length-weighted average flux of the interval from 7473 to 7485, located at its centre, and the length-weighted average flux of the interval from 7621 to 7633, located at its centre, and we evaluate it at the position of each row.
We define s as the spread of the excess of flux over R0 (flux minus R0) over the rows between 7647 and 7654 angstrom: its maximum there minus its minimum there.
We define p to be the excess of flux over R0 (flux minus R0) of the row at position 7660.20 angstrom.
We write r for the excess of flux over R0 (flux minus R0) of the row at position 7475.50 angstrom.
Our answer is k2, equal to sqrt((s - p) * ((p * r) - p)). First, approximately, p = -0.30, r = -0.03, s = 0.06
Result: 0.34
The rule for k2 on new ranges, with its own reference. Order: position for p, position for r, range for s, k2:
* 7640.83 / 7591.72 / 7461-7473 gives 0.34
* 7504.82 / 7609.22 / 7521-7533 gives 0.08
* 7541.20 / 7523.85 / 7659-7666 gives 0.24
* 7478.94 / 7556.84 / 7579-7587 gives 0.22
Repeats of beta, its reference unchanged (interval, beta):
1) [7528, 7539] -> 7533.5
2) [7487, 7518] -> 7500.2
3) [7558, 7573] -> 7564.5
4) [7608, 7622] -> 7616.5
